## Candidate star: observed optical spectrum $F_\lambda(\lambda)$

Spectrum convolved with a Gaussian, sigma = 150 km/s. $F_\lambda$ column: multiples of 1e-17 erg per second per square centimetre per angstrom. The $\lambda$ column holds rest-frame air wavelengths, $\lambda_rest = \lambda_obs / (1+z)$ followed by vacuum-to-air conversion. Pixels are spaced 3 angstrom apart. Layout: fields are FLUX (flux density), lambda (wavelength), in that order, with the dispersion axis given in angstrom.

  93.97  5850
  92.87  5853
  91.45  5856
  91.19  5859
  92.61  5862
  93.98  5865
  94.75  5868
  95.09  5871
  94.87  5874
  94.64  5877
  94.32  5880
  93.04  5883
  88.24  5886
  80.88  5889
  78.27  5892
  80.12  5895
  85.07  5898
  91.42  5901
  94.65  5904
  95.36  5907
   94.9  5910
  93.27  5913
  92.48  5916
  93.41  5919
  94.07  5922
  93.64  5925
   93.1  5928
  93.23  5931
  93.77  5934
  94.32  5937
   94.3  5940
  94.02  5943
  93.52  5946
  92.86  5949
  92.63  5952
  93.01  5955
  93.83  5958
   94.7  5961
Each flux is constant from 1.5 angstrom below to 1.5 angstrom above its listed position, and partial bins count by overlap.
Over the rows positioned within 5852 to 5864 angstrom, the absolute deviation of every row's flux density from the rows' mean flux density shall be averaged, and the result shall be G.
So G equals 0.7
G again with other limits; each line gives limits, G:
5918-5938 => 0.3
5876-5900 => 5.7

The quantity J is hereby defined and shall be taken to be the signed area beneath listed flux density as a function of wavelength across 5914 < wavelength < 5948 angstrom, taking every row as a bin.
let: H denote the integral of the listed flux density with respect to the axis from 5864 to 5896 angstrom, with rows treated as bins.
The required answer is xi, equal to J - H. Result 305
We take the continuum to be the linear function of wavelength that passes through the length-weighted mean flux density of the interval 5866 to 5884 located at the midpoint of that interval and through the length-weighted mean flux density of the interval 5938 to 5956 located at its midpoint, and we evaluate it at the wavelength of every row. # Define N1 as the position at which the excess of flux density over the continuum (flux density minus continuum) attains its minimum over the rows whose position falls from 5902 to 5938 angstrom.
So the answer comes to 5916 angstrom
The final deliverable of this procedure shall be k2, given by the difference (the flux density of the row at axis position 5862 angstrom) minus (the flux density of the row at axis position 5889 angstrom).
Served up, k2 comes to 12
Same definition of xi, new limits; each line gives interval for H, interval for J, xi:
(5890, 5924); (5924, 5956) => -74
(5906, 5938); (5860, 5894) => 88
